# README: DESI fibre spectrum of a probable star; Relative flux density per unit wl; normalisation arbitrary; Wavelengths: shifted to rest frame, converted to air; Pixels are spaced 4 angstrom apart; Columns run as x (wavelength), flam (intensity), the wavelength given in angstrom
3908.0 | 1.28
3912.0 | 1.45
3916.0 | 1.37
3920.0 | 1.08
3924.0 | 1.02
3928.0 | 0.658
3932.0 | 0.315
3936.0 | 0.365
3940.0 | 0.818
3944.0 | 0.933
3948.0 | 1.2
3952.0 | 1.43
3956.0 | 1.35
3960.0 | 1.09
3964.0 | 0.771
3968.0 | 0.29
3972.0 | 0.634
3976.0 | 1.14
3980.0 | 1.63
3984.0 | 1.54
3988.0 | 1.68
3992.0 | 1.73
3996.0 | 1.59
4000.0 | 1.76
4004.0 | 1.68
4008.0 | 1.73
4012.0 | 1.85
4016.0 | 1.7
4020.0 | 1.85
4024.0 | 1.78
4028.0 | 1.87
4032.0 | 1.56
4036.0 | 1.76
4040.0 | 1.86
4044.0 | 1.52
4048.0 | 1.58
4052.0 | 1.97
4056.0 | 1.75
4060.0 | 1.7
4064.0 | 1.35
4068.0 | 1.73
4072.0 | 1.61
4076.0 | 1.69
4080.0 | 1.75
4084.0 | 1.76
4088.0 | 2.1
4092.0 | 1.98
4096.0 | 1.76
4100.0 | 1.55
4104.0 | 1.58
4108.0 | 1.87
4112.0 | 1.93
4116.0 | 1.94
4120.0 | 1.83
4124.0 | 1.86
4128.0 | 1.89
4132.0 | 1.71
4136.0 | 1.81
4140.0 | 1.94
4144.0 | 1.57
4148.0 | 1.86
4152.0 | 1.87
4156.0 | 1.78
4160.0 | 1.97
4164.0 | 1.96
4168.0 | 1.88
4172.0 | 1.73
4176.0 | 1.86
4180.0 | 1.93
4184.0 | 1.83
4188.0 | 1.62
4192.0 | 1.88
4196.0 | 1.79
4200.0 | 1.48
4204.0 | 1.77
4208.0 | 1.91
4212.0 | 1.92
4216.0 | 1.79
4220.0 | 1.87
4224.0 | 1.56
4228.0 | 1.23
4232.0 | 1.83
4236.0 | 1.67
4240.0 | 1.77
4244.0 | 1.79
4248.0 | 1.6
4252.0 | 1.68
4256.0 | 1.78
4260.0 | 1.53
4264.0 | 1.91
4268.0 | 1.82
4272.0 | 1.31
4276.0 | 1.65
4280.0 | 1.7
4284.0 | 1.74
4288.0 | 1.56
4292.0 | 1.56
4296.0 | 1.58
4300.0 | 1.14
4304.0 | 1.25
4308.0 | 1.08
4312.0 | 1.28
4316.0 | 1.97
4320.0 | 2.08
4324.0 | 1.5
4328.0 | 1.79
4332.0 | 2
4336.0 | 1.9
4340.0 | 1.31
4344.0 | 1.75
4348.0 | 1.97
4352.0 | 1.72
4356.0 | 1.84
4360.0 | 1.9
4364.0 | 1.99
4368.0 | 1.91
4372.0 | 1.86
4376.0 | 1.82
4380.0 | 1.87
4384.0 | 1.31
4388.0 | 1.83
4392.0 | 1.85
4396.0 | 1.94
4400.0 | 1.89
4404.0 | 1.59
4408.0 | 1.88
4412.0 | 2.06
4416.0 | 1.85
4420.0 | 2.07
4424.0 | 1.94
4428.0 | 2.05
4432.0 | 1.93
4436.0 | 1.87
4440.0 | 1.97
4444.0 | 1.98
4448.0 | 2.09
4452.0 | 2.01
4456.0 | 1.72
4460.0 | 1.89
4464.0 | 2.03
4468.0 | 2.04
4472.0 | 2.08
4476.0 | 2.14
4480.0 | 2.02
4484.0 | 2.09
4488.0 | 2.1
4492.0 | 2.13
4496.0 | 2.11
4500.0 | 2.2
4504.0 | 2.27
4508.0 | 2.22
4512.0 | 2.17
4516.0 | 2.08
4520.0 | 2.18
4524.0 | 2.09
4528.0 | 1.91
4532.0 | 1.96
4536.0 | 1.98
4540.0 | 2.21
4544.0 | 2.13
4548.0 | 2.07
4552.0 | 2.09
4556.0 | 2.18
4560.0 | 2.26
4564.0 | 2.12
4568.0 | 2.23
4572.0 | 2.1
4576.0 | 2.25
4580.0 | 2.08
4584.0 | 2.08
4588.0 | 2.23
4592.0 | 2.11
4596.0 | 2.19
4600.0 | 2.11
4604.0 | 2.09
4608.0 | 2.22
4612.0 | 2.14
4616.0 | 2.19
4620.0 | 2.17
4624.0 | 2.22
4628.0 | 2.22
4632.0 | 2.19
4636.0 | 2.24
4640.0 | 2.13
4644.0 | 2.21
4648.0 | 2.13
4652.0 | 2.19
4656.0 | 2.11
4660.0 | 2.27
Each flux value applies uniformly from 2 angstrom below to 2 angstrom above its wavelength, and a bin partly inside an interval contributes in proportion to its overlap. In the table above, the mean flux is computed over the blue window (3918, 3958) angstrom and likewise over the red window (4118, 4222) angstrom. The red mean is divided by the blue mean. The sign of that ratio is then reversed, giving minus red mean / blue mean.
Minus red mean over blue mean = -1.98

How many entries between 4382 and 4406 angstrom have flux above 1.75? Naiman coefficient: 4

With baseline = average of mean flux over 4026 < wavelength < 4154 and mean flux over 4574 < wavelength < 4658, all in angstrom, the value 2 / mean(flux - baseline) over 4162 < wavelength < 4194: -15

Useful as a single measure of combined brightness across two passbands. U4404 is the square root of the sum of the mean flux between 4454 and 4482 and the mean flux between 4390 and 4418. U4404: 1.96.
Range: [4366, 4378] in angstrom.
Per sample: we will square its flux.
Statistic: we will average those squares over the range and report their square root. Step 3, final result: 1.86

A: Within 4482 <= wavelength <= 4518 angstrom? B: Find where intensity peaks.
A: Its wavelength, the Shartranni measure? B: 4504.0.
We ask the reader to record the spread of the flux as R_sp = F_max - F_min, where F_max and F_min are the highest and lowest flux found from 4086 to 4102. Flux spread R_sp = 0.55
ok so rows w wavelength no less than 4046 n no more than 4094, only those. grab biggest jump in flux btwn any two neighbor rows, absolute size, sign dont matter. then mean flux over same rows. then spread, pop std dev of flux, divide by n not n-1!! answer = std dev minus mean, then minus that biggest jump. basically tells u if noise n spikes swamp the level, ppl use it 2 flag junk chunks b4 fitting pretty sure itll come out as -1.9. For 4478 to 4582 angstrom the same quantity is -2.3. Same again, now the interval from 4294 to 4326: -1.8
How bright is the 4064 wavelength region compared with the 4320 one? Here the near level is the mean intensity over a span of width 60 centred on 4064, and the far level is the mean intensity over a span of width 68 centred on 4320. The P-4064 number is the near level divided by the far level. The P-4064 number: 1.08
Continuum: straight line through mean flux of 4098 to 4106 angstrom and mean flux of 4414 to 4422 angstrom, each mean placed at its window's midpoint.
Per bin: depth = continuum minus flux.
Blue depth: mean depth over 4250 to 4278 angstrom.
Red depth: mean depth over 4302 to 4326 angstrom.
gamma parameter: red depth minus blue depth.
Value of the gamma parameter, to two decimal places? 0.20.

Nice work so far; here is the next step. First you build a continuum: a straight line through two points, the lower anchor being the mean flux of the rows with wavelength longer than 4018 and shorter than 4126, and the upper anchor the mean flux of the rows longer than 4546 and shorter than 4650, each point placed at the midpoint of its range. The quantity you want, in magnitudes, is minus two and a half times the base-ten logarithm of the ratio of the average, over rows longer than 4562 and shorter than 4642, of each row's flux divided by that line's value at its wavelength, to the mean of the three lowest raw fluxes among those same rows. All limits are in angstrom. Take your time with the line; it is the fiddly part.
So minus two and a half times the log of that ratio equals 0.80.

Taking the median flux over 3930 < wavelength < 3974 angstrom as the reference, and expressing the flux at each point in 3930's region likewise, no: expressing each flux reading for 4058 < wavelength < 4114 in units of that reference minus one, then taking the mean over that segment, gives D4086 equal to 1.13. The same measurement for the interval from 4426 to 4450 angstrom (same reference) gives 1.42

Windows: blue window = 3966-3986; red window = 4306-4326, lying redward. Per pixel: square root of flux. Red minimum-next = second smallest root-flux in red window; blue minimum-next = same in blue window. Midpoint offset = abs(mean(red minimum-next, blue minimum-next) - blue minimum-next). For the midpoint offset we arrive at 0.168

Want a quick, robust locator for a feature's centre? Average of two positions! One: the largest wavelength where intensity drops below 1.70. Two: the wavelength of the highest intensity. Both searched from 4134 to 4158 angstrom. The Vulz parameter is 4142 angstrom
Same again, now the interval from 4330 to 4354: 4336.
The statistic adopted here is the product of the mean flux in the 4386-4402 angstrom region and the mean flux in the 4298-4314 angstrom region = 2.2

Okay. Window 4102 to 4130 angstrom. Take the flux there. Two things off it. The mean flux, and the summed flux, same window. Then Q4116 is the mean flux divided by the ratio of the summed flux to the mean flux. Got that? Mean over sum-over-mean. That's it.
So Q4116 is 0.26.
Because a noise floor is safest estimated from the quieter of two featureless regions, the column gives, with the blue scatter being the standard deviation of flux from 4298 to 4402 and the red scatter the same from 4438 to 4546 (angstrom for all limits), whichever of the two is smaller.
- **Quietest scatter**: 0.12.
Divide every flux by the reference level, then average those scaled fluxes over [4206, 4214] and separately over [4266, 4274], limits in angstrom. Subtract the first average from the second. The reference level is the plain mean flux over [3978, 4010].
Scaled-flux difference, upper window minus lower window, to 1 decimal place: -0.2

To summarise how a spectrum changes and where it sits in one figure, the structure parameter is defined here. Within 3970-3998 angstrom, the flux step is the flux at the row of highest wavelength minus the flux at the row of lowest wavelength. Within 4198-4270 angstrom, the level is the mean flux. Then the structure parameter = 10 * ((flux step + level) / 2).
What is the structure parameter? 13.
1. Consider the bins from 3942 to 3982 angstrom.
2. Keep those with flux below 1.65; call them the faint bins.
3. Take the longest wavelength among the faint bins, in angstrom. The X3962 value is 3980.0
